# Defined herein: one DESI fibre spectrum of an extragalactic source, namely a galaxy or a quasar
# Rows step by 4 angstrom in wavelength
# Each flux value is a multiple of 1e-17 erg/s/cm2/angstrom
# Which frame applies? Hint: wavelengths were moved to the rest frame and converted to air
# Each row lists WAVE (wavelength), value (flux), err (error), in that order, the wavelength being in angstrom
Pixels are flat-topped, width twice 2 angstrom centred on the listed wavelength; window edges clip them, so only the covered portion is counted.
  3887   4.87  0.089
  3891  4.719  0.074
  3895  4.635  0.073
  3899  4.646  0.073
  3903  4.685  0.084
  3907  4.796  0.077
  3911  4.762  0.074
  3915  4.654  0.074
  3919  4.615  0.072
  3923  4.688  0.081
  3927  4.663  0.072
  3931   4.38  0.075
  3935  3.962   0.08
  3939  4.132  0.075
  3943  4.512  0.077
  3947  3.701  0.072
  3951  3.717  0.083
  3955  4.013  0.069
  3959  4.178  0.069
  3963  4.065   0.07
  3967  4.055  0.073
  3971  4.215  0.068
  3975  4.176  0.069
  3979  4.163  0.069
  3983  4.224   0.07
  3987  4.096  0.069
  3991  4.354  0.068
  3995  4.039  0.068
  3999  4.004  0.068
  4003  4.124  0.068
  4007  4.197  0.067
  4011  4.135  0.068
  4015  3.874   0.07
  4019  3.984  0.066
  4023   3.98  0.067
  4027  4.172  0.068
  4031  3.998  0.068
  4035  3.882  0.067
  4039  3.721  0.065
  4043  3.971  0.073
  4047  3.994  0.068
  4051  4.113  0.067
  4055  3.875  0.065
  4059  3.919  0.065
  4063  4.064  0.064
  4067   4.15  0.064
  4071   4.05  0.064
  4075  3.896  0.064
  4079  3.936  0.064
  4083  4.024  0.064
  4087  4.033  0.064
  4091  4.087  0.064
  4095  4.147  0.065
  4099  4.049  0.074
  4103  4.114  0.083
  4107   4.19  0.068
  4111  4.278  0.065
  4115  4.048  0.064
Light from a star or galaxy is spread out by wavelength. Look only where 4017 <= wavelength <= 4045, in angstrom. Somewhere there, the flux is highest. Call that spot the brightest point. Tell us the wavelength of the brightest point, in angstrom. 4027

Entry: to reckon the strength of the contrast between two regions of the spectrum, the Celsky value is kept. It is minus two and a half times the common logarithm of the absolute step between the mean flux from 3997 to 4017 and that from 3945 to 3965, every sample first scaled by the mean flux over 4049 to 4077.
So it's 3.7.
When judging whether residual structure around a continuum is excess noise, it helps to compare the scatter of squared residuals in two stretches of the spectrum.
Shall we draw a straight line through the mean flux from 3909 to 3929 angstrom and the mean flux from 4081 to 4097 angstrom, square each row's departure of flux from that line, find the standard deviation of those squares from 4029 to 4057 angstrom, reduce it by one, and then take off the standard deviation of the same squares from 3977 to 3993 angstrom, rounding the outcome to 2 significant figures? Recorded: -0.96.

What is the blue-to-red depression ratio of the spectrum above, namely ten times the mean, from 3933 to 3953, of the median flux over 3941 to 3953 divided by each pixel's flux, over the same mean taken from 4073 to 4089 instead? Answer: 10.0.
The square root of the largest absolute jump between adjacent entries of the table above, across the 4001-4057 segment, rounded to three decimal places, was 0.511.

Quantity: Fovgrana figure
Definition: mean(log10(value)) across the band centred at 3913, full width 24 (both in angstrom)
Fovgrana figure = 0.672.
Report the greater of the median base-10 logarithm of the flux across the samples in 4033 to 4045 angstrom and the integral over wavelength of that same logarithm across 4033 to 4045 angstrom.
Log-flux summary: 7.0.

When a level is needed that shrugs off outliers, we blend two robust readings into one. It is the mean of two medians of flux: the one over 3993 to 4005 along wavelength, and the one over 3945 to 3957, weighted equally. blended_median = 3.88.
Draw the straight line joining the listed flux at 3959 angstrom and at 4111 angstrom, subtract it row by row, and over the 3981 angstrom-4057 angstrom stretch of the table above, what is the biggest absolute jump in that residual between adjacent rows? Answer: 0.32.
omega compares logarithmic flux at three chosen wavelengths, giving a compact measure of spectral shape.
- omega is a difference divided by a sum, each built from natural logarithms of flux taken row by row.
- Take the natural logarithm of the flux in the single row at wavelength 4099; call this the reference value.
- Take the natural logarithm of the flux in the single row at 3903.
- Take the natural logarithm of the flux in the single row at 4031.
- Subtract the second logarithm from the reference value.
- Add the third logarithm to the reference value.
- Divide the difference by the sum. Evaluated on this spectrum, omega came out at -0.05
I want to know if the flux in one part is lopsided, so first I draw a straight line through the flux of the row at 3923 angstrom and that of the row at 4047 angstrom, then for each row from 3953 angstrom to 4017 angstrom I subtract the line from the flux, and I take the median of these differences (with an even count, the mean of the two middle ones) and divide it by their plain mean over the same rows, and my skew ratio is 1.027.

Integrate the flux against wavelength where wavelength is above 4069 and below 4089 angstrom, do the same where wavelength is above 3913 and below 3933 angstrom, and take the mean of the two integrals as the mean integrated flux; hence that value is 86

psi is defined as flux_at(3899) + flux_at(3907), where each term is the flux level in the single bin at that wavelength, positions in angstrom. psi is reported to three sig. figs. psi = 9.44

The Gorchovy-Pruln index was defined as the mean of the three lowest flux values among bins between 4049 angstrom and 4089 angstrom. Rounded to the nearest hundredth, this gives 3.90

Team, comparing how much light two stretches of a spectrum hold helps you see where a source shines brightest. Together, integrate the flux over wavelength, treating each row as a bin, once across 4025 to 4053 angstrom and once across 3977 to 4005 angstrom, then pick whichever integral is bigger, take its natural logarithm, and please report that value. 4.75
